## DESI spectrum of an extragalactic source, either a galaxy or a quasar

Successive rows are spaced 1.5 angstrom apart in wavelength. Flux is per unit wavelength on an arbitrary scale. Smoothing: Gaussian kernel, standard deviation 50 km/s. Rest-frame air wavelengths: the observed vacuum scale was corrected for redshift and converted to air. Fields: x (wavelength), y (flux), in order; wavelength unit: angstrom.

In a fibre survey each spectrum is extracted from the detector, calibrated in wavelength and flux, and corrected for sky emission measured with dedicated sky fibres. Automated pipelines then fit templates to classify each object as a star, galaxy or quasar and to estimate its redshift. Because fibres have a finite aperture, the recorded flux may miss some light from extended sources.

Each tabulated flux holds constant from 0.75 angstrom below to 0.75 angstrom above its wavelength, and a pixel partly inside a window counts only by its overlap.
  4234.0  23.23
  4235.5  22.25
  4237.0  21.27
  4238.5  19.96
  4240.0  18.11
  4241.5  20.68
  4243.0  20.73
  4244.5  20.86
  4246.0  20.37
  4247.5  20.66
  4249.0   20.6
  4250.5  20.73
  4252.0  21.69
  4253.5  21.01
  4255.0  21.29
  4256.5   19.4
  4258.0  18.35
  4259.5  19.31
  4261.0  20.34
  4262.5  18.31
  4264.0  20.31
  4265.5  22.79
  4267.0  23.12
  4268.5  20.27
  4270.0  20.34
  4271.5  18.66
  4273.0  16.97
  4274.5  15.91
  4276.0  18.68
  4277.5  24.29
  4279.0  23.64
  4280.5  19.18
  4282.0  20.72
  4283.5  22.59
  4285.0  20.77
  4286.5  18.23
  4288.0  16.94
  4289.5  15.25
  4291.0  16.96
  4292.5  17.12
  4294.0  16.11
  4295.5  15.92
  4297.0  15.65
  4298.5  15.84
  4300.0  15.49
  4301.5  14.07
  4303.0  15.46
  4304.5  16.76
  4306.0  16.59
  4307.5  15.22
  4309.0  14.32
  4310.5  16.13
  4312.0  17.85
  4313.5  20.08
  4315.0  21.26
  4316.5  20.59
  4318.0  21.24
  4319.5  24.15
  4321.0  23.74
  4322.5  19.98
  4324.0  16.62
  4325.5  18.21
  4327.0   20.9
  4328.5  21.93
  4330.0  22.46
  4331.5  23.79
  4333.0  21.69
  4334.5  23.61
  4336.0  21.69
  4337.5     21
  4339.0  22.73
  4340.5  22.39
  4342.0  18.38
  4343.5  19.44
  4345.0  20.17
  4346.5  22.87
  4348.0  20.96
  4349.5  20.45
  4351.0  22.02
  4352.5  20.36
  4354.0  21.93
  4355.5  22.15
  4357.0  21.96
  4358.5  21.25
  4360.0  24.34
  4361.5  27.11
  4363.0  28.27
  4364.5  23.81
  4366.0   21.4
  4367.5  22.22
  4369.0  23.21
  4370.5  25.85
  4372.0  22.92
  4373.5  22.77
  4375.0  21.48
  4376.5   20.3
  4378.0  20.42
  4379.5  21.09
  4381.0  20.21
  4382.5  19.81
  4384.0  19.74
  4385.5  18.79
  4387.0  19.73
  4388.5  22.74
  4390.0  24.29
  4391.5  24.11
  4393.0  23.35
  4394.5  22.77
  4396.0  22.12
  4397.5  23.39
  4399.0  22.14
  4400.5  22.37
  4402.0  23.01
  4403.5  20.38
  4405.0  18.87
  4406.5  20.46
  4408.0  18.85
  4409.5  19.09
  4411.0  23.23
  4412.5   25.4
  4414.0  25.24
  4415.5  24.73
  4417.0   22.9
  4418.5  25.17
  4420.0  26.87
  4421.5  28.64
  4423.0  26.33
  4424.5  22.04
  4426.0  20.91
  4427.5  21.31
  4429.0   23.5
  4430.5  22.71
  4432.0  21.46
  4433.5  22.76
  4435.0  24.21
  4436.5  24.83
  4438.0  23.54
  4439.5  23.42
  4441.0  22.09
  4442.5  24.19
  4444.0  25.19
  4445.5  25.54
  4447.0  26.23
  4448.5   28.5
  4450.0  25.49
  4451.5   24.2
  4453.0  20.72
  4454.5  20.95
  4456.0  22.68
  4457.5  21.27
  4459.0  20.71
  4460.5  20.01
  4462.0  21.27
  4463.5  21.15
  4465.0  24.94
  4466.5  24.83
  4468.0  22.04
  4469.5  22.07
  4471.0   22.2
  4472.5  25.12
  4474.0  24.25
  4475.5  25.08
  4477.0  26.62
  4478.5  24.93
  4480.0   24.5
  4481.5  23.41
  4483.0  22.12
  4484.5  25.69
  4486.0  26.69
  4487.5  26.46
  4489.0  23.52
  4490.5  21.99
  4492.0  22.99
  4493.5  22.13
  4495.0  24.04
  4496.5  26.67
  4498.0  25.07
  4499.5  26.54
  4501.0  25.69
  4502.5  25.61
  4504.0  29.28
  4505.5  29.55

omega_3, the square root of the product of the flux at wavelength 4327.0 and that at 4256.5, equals 20.1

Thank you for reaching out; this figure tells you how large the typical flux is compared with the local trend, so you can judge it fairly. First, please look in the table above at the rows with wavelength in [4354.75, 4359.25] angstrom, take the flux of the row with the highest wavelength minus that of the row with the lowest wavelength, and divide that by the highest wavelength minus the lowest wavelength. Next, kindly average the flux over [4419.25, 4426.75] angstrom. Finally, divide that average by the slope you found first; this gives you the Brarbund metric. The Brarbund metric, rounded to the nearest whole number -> -83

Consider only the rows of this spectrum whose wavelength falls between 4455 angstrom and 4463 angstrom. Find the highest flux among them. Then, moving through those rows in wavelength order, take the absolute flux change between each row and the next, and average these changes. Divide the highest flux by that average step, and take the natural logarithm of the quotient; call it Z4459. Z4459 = 3.14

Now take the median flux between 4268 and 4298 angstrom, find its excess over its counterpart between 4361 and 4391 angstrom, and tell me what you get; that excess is -3.4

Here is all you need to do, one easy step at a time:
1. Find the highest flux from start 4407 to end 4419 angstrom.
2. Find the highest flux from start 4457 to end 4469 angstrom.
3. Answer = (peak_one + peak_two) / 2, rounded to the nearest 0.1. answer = 25.2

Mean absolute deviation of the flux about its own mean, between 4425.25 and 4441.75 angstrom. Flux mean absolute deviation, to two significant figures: 1.0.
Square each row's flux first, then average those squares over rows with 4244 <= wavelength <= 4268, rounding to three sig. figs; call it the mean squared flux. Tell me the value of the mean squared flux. 425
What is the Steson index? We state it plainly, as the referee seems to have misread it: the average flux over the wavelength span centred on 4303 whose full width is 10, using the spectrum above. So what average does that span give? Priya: 16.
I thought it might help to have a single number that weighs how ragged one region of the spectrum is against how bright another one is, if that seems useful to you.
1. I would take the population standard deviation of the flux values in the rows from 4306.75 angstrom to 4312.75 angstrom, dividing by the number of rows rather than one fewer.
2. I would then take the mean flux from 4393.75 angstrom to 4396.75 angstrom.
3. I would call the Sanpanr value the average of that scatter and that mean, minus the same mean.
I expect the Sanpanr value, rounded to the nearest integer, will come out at -11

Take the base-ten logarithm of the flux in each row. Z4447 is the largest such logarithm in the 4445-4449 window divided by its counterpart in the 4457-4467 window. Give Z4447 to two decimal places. 1.04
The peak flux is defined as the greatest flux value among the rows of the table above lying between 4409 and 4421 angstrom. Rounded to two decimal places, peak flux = 26.87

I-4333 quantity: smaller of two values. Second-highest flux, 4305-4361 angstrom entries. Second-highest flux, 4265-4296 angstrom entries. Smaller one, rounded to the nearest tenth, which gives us 23.6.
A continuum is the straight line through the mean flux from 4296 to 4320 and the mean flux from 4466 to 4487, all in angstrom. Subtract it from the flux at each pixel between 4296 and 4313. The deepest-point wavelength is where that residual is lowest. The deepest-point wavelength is 4309.0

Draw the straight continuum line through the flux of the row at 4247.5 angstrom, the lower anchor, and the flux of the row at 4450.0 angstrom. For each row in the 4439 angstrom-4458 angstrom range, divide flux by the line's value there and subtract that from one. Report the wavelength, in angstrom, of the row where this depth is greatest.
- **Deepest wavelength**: 4453.0 angstrom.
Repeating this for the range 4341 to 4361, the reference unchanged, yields 4342.0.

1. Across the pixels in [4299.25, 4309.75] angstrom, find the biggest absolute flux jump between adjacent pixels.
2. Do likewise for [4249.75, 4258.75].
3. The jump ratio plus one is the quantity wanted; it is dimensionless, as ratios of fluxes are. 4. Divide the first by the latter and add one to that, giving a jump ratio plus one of 1.8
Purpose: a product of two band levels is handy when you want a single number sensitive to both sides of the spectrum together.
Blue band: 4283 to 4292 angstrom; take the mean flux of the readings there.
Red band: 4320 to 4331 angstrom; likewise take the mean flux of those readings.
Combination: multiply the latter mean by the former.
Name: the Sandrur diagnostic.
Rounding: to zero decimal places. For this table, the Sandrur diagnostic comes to 379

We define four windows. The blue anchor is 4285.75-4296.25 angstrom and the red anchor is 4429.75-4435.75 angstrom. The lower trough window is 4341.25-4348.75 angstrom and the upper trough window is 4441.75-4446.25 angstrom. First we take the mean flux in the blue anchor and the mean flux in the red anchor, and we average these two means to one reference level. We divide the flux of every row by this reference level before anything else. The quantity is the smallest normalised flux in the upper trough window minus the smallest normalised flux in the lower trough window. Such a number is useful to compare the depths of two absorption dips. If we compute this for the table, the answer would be 0.29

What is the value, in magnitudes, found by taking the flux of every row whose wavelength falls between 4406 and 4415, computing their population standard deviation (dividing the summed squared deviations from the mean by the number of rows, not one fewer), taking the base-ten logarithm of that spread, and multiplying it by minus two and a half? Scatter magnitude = -1.1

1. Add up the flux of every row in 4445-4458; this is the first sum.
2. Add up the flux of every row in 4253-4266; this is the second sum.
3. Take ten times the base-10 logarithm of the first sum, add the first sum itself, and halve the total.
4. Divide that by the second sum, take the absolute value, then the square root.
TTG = 0.81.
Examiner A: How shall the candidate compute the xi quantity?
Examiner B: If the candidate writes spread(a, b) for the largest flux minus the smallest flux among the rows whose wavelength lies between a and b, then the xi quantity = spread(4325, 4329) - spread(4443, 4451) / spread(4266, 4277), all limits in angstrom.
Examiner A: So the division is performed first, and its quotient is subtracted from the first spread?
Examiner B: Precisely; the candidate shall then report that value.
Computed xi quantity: 3.3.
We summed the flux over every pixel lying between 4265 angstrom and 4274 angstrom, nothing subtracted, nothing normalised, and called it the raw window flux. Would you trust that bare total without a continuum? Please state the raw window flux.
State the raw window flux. 122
